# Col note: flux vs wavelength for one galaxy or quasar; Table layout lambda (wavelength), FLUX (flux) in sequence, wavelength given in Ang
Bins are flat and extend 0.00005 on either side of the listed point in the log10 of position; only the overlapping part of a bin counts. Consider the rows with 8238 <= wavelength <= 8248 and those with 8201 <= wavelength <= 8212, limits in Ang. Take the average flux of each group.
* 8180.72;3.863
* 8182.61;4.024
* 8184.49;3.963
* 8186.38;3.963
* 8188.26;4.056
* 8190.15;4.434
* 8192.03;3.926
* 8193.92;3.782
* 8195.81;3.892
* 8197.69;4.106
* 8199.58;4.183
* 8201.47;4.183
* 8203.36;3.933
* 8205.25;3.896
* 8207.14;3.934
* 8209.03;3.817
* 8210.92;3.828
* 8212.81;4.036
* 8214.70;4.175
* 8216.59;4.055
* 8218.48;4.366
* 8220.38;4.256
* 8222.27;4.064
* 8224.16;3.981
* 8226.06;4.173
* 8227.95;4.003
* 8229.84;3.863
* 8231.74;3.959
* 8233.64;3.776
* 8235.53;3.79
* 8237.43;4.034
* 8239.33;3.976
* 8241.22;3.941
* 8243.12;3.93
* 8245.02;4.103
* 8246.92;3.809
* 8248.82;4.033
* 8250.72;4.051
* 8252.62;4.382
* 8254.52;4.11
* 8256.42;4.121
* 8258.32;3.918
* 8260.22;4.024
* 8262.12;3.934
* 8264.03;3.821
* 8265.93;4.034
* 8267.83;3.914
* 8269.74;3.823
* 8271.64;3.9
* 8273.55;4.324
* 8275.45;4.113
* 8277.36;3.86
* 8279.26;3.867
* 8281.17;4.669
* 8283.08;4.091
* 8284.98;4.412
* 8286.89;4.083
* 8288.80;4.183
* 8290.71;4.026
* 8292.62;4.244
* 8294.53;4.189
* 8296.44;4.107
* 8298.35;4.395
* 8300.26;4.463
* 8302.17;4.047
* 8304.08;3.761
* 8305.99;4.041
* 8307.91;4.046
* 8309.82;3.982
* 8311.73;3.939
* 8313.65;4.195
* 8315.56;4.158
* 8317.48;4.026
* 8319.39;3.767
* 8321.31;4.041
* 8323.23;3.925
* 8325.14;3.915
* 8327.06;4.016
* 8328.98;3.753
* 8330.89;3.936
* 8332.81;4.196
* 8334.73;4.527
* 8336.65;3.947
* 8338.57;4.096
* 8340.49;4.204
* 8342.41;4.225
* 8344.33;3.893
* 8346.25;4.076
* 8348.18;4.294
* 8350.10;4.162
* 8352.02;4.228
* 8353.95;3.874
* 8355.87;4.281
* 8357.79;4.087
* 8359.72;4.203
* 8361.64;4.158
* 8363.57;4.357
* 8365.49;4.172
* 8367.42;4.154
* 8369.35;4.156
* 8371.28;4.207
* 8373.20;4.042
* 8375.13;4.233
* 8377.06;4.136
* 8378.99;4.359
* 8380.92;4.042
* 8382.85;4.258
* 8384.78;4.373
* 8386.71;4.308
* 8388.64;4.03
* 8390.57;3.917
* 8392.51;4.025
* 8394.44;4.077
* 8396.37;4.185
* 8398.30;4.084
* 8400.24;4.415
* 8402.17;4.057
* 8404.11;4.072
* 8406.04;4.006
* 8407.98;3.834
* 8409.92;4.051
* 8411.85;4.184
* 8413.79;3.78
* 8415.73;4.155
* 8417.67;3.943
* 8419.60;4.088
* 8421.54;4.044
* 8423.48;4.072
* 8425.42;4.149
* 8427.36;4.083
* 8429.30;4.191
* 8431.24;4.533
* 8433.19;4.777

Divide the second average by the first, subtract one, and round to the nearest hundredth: -0.01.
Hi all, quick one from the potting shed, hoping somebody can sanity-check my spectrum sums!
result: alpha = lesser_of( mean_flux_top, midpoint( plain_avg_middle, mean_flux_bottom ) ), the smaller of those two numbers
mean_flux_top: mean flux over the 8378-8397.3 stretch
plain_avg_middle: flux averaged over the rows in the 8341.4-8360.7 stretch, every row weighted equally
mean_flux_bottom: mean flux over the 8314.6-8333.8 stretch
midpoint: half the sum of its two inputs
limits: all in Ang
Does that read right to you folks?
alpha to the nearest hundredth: 4.05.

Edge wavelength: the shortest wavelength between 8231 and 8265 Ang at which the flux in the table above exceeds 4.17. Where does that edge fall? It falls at 8252.62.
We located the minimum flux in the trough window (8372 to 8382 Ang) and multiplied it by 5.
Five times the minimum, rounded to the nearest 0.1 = 20.2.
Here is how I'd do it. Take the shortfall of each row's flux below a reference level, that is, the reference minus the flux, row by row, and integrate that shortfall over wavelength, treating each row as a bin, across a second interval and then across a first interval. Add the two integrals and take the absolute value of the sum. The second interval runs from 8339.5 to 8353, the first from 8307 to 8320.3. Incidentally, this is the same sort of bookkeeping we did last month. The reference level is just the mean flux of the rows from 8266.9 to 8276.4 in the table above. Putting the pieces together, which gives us 1.9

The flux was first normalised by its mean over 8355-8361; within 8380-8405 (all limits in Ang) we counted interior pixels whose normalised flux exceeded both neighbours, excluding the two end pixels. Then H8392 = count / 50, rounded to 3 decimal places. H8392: 0.060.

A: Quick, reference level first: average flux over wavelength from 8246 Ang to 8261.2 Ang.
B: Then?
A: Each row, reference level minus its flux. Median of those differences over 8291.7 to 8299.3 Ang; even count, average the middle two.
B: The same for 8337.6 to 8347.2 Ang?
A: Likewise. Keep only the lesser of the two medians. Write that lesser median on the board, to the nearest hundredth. -0.16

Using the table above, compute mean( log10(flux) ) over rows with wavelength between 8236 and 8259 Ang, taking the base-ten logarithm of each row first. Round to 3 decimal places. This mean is 0.605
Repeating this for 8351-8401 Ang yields 0.620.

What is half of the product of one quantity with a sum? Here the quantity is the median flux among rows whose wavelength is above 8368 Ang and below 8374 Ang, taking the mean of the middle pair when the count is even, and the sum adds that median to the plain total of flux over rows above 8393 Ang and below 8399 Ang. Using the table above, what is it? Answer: 34.3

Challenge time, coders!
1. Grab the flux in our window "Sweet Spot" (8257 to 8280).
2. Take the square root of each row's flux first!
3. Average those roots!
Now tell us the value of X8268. 1.99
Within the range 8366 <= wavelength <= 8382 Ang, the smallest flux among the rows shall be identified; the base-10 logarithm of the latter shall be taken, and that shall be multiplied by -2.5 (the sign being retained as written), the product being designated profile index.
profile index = -1.52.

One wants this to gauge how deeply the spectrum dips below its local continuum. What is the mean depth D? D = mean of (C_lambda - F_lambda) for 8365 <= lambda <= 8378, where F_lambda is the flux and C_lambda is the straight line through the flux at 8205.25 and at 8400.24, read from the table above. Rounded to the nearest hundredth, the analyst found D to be 0.18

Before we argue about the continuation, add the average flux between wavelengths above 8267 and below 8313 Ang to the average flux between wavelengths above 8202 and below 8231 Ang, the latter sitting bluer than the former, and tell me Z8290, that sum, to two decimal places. 8.13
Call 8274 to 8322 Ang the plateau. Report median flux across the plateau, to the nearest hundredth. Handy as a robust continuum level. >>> 4.08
